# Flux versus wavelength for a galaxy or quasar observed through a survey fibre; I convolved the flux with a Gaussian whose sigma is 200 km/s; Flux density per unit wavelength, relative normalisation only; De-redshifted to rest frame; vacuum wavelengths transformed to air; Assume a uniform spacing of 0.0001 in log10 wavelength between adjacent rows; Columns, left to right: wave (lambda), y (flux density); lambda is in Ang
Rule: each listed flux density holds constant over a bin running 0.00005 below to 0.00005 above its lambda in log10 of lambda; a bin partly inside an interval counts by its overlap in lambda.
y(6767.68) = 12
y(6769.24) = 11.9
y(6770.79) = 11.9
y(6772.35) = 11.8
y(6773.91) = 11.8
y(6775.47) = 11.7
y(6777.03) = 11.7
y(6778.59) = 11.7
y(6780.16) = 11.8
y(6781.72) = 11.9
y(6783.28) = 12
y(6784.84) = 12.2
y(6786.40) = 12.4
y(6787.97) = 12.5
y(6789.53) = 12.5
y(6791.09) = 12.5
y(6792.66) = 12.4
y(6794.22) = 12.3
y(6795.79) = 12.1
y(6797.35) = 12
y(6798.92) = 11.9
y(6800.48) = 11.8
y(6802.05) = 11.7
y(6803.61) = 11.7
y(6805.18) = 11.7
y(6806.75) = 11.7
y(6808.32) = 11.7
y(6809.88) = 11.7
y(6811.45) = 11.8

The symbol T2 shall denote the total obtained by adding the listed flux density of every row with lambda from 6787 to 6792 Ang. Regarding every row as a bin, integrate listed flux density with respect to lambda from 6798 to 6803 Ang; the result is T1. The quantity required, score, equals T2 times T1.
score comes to 2214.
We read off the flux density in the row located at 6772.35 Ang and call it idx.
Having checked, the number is 11.8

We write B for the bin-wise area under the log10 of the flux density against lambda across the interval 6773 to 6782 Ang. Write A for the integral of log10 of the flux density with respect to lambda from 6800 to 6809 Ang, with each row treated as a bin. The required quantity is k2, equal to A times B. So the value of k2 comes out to 93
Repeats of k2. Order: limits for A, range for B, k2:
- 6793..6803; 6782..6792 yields 118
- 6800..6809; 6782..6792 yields 105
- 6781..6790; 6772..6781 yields 94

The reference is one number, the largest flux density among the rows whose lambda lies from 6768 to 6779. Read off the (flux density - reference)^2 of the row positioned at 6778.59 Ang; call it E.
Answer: 0.040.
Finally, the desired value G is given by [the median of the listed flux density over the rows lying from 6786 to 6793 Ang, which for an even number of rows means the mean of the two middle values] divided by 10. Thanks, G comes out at 1.250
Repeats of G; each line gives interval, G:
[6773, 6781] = 1.170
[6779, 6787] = 1.200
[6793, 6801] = 1.200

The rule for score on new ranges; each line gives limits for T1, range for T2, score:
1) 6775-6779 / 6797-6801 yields 1671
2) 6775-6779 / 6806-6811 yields 1643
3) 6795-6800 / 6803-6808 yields 2104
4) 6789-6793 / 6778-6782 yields 1765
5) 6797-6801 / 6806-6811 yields 1671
